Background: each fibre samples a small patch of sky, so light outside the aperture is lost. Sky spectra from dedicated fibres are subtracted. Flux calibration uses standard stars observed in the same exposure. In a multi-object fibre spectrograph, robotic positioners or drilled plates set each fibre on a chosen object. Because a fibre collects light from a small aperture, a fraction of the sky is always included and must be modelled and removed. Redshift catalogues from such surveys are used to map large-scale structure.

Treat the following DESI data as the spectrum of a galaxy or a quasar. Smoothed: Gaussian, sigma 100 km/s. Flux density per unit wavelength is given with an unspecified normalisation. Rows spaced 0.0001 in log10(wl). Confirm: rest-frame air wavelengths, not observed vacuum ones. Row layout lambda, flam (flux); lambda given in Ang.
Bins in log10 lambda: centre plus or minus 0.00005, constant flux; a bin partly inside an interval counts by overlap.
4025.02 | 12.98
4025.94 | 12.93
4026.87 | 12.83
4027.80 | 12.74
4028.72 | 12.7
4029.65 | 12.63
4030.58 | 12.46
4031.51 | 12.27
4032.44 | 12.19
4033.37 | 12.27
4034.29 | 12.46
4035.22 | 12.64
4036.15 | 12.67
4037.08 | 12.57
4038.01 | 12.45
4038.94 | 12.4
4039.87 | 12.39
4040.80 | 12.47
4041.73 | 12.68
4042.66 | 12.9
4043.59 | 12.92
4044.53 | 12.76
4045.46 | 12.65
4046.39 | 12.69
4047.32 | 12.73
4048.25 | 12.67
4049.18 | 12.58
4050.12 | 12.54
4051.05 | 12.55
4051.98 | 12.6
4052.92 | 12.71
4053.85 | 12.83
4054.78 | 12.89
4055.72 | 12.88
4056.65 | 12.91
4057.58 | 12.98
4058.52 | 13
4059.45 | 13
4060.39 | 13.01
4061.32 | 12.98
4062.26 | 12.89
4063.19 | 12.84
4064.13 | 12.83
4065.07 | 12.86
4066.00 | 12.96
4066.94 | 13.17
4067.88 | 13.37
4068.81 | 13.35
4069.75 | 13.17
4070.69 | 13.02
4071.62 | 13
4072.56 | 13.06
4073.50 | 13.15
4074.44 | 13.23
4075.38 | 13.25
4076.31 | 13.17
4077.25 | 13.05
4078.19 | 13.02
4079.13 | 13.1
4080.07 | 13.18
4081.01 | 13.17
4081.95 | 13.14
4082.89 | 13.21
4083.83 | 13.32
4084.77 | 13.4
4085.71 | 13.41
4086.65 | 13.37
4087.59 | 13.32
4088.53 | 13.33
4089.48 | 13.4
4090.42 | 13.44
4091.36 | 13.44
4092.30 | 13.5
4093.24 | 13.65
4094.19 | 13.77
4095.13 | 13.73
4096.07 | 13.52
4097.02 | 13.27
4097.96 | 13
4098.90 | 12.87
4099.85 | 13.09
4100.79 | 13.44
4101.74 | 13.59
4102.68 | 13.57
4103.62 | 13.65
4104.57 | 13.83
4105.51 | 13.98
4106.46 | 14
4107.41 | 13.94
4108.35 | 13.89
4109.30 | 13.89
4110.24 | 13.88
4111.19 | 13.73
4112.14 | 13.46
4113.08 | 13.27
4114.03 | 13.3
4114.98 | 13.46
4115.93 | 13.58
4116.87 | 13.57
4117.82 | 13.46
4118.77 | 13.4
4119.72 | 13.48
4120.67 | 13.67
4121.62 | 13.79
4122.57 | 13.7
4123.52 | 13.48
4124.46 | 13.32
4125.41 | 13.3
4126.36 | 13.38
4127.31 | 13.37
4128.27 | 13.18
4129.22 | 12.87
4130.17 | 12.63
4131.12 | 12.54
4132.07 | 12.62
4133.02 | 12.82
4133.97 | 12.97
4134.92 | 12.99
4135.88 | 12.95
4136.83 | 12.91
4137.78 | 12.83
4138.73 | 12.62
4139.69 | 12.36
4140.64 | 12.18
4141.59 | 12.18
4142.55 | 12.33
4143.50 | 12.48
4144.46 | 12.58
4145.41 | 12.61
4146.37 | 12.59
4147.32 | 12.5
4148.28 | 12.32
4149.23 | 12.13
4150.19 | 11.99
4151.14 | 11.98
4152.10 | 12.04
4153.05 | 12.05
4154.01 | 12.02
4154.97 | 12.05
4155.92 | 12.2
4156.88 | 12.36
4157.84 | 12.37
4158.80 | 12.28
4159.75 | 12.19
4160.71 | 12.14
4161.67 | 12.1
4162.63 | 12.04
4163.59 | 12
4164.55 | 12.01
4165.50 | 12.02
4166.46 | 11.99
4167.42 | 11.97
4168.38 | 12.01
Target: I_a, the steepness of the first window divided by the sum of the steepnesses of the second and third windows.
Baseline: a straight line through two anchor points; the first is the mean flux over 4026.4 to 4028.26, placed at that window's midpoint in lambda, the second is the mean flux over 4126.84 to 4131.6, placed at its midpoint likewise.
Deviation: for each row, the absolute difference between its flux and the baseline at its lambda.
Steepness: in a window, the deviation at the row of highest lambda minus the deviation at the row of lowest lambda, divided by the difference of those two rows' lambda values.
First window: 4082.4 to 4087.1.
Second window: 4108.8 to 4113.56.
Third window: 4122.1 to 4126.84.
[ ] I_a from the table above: -0.16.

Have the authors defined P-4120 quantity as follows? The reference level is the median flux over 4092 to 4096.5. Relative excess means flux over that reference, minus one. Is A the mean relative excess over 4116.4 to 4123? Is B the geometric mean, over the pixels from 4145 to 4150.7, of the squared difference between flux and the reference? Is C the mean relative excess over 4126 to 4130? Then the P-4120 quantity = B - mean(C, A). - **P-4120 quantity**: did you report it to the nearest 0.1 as 1.6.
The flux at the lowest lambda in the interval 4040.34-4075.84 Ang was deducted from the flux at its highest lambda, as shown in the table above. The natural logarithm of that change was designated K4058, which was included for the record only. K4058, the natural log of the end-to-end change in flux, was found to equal -0.2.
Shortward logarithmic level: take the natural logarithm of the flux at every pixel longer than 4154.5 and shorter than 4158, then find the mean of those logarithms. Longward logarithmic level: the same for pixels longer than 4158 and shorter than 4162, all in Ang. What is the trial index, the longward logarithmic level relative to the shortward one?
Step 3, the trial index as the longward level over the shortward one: 1.00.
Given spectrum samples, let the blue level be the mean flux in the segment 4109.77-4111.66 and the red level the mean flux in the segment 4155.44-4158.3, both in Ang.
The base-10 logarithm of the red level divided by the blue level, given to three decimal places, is -0.050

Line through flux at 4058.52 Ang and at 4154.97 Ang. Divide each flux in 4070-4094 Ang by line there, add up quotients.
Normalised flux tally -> 26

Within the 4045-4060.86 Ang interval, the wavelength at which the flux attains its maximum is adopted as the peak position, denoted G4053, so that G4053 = 4060.39 Ang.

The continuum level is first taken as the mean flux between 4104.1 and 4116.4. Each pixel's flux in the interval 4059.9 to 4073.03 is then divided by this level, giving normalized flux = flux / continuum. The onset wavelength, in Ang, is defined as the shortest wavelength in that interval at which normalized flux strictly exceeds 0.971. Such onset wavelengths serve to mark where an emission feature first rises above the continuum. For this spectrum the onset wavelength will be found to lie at 4067.88 Ang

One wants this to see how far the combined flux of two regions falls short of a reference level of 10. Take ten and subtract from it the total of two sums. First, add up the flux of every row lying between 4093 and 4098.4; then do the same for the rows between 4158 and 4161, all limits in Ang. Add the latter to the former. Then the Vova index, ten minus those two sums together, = -108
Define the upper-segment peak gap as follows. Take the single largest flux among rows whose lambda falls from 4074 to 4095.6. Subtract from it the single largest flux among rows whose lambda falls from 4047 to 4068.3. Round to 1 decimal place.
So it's 0.4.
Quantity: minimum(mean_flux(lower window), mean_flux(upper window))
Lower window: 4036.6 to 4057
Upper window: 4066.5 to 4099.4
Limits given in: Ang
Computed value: 12.7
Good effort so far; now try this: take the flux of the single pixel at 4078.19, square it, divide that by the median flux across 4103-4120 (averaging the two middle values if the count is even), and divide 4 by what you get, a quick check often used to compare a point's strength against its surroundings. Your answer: 0.321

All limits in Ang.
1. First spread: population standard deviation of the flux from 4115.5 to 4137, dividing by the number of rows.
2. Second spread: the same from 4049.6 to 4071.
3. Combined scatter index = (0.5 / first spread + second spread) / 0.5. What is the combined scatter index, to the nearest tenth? 3.2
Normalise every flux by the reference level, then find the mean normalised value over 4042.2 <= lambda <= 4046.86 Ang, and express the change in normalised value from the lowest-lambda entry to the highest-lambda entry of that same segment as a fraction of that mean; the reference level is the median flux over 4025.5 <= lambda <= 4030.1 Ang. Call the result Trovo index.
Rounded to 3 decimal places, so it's -0.016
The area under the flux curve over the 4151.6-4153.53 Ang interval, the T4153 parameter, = 23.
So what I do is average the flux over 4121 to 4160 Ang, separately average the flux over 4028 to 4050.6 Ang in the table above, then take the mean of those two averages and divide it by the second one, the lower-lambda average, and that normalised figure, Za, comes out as 1.00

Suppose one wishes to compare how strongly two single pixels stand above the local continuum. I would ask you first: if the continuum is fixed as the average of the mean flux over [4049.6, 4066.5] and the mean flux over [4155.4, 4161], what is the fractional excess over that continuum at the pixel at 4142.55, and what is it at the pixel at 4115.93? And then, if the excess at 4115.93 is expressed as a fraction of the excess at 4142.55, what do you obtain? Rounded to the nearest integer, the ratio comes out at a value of -5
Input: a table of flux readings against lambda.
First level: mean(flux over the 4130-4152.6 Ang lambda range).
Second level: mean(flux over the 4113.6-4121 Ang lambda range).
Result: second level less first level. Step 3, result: 1.0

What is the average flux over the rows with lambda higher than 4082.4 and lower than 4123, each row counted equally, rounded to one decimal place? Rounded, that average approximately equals 13.5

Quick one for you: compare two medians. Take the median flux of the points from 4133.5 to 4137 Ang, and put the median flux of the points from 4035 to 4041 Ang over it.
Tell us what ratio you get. 0.96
